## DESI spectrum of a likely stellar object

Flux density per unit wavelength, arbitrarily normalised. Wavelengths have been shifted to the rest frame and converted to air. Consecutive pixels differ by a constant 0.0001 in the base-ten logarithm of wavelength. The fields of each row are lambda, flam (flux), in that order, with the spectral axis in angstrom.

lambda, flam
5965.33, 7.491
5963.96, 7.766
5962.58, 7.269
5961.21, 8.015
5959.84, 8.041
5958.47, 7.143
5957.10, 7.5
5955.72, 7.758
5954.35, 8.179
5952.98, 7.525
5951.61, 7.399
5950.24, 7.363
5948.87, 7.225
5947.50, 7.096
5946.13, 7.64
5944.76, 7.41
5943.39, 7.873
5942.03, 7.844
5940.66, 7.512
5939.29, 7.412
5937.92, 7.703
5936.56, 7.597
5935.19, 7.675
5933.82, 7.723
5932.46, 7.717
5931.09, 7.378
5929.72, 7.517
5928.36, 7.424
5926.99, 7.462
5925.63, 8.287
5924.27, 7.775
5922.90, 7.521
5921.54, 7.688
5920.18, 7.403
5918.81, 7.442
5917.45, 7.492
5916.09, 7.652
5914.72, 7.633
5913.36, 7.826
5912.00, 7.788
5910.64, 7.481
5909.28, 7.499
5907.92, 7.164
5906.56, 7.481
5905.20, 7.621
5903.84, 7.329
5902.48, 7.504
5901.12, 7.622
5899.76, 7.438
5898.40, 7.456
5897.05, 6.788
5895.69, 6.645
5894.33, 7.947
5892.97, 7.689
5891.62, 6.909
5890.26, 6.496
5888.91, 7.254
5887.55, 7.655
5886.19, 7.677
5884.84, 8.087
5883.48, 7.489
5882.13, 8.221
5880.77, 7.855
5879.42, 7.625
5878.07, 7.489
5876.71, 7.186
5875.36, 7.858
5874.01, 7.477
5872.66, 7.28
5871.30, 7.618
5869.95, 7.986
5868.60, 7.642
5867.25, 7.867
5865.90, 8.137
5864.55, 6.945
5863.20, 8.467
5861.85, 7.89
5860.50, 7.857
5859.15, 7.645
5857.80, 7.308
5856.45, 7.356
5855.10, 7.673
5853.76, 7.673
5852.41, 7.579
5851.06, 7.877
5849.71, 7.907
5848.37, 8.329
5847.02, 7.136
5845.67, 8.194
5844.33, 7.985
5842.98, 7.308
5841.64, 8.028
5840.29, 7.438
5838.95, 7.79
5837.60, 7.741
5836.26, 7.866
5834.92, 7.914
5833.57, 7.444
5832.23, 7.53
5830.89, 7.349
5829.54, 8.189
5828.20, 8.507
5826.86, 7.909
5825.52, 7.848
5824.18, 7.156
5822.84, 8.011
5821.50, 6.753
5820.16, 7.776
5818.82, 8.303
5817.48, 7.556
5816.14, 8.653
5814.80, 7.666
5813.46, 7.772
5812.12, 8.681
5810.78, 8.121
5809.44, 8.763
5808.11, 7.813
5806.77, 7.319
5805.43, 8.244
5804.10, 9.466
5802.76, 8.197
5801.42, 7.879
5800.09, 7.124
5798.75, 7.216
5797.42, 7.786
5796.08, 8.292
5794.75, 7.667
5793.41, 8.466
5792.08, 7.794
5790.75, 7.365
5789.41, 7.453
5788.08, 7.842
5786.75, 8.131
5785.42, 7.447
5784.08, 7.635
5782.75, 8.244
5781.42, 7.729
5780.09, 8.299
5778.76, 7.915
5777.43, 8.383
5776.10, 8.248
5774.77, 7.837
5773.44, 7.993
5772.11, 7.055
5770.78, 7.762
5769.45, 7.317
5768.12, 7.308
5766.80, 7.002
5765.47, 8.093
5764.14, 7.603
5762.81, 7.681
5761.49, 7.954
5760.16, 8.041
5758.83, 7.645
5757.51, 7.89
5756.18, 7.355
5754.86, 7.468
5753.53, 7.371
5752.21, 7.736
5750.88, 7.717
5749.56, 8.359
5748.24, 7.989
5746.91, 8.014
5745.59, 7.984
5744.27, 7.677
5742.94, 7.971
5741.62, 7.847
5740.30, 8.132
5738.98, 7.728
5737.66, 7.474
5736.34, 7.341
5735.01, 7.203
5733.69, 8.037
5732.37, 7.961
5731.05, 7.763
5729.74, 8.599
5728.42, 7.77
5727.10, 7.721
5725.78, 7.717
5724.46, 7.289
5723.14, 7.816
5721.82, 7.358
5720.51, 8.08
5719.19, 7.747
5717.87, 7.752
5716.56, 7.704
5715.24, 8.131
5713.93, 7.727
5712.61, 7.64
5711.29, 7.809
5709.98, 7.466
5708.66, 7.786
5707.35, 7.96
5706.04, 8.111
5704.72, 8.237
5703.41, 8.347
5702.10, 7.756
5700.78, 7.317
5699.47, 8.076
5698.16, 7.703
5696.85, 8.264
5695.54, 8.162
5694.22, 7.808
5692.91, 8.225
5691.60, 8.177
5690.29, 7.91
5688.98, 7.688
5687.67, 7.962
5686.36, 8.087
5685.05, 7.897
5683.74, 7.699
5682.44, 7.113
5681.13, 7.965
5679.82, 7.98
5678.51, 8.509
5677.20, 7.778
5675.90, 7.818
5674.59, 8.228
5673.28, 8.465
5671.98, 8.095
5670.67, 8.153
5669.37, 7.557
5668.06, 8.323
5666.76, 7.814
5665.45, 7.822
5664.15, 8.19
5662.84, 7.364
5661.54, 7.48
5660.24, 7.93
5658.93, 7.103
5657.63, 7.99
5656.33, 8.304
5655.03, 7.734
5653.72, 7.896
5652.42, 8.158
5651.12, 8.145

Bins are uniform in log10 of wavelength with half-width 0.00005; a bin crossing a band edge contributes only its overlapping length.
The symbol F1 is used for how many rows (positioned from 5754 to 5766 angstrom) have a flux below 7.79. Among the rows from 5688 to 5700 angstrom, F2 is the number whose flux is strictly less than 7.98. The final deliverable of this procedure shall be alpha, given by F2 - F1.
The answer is -1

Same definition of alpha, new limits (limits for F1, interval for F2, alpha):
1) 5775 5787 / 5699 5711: 2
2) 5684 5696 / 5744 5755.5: 4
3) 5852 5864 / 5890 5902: 3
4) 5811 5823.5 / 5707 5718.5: 3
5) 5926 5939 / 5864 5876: -2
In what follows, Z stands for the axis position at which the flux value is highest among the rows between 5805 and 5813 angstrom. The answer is 5809.44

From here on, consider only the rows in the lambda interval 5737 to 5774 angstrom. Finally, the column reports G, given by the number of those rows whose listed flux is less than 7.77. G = 16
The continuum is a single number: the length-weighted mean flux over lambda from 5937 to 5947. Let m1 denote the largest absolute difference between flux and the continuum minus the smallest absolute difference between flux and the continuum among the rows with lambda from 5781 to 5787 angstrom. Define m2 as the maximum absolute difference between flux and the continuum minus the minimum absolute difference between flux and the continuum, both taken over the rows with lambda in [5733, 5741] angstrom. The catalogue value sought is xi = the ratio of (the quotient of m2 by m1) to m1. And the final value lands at 1.1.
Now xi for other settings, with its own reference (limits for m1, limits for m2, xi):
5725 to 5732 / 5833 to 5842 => 0.4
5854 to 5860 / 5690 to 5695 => 5.0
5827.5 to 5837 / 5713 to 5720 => 0.7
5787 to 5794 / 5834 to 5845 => 0.6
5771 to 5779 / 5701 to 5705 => 2.0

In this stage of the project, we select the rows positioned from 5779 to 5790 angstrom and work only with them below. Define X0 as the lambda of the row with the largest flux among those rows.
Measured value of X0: 5780.09 angstrom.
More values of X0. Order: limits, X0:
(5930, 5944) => 5943.39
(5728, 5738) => 5729.74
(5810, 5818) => 5812.12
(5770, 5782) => 5777.43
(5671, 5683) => 5678.51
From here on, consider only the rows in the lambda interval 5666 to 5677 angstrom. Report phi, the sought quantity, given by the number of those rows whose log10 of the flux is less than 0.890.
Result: 1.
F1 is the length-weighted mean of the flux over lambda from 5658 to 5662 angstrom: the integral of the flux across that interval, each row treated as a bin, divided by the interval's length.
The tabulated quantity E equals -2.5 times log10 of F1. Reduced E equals -2.193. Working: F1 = 7.5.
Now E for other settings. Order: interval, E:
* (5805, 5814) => -2.271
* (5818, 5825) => -2.203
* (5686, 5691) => -2.245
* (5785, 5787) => -2.226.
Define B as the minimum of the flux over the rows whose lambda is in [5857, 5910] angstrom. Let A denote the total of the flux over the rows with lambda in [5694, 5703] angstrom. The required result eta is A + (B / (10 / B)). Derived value 59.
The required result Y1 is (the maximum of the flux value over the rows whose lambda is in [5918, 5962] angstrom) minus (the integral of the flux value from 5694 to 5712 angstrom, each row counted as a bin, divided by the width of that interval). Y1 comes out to 0.4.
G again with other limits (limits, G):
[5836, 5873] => 14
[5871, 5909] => 23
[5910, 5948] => 22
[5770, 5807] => 11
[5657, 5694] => 7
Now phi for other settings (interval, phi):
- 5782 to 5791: 4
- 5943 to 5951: 5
